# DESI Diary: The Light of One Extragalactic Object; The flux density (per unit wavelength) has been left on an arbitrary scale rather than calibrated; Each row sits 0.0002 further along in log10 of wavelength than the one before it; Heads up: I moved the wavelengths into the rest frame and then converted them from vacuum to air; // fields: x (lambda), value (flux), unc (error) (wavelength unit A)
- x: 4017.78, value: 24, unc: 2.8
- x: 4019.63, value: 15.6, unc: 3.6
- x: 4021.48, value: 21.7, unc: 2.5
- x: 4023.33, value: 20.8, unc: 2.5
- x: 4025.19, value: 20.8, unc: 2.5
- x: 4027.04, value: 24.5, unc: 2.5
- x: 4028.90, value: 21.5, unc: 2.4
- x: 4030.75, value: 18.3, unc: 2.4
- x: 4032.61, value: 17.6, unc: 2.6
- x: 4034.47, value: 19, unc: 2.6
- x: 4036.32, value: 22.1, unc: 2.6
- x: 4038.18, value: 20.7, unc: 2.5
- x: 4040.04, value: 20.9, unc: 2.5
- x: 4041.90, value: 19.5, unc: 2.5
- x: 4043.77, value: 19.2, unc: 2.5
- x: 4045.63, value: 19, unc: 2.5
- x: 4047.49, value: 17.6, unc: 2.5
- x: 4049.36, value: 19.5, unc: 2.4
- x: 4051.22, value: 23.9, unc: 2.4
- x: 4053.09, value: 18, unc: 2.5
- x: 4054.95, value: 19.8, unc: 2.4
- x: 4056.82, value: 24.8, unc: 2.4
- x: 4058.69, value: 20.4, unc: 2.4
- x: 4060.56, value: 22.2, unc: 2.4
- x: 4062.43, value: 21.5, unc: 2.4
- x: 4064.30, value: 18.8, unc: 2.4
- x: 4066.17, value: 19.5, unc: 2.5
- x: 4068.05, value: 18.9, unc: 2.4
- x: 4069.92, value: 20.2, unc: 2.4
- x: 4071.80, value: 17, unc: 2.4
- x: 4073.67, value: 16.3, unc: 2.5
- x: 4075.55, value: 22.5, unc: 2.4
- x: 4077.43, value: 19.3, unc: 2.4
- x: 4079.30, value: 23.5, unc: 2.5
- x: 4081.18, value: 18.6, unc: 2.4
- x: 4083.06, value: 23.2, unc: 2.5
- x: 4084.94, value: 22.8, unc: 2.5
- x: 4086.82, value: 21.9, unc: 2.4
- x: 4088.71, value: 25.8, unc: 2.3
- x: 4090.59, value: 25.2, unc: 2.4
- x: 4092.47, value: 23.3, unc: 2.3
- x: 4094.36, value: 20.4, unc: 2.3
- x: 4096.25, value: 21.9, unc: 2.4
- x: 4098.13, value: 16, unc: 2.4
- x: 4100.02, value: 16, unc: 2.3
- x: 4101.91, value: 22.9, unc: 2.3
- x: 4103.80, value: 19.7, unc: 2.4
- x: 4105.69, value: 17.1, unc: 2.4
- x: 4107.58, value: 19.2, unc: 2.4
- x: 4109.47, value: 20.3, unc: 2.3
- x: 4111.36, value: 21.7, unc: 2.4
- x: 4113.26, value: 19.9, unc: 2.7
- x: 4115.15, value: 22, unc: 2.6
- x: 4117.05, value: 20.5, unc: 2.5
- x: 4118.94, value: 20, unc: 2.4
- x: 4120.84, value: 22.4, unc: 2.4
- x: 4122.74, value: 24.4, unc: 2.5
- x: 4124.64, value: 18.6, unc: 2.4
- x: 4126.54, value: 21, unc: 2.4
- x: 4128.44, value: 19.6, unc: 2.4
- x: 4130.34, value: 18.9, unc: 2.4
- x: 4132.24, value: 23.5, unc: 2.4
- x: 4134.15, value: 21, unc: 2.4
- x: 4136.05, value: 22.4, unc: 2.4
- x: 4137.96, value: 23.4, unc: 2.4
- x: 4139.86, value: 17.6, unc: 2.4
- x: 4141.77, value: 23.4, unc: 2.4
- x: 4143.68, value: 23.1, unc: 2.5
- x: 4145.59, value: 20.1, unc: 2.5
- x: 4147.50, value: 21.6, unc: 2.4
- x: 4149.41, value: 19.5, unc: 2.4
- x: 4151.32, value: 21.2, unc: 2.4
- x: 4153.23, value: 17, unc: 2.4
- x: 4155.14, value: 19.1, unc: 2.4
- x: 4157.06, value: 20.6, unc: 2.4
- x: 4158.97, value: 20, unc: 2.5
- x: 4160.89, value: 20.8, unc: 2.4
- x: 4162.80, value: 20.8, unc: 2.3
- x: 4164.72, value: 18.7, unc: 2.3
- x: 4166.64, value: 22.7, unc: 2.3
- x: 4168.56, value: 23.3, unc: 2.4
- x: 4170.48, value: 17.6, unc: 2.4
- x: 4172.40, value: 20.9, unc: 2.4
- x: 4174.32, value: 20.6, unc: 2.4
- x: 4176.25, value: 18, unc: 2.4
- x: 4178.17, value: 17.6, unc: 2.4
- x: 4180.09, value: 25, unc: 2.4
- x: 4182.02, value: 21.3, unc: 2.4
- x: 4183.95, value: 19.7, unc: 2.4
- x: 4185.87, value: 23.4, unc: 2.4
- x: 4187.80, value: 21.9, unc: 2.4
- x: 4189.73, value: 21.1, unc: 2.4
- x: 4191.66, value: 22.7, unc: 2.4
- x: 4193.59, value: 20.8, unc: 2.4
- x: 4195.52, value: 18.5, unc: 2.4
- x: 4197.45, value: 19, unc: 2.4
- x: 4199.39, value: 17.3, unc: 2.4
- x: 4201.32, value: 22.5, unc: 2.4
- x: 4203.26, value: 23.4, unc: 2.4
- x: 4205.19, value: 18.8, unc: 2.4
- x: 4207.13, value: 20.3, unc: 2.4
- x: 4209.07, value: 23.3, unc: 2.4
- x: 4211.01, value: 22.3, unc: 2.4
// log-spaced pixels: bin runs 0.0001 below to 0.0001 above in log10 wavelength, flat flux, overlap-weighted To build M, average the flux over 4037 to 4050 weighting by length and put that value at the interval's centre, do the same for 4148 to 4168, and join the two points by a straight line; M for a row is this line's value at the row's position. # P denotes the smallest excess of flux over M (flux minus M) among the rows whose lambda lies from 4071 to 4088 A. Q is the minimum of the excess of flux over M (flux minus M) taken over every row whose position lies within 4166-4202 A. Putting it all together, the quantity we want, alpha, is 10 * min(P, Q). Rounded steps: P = -3.4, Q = -3.07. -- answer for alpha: -33.9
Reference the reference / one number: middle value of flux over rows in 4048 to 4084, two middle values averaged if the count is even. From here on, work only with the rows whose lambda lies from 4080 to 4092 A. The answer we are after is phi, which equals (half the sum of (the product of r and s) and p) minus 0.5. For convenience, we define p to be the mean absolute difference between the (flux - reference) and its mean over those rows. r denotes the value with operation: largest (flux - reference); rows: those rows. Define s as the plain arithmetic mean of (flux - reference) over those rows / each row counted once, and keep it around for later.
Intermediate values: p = 1.8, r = 6.0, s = 3.12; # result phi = 9.8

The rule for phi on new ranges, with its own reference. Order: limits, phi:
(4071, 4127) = 3.5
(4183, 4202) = 1.9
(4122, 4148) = 3.9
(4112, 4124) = 4.2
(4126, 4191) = 2.8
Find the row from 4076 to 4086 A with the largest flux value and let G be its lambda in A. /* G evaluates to 4079.30 A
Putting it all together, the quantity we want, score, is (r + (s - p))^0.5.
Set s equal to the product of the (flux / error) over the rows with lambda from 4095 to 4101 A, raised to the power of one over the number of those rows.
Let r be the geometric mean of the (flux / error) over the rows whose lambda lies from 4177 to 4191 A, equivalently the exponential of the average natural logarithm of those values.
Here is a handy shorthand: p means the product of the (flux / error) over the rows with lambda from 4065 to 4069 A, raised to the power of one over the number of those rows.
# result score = 2.92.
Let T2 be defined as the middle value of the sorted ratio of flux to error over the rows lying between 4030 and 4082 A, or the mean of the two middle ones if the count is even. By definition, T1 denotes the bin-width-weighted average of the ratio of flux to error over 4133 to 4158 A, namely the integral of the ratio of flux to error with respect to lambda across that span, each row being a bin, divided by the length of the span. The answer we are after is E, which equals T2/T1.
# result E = 0.92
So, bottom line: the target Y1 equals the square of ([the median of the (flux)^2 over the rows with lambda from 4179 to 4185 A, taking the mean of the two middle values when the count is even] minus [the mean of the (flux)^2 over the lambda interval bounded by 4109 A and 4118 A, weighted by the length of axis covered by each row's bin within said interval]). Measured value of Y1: 244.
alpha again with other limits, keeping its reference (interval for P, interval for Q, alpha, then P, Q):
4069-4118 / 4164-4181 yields -38.3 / -3.8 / -2.65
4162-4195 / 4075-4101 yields -38.3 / -2.7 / -3.83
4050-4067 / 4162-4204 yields -30.7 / -1.6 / -3.07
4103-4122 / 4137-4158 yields -31.2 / -2.8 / -3.12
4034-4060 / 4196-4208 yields -30.7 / -1.9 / -3.07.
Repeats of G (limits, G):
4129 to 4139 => 4132.24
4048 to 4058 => 4056.82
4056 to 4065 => 4056.82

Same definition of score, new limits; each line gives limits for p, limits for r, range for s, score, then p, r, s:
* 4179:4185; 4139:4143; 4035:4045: 2.73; 9.1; 8.46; 8.1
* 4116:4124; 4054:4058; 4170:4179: 2.87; 8.9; 9.23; 7.9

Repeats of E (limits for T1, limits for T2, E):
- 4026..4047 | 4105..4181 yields 1.07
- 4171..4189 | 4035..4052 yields 0.94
